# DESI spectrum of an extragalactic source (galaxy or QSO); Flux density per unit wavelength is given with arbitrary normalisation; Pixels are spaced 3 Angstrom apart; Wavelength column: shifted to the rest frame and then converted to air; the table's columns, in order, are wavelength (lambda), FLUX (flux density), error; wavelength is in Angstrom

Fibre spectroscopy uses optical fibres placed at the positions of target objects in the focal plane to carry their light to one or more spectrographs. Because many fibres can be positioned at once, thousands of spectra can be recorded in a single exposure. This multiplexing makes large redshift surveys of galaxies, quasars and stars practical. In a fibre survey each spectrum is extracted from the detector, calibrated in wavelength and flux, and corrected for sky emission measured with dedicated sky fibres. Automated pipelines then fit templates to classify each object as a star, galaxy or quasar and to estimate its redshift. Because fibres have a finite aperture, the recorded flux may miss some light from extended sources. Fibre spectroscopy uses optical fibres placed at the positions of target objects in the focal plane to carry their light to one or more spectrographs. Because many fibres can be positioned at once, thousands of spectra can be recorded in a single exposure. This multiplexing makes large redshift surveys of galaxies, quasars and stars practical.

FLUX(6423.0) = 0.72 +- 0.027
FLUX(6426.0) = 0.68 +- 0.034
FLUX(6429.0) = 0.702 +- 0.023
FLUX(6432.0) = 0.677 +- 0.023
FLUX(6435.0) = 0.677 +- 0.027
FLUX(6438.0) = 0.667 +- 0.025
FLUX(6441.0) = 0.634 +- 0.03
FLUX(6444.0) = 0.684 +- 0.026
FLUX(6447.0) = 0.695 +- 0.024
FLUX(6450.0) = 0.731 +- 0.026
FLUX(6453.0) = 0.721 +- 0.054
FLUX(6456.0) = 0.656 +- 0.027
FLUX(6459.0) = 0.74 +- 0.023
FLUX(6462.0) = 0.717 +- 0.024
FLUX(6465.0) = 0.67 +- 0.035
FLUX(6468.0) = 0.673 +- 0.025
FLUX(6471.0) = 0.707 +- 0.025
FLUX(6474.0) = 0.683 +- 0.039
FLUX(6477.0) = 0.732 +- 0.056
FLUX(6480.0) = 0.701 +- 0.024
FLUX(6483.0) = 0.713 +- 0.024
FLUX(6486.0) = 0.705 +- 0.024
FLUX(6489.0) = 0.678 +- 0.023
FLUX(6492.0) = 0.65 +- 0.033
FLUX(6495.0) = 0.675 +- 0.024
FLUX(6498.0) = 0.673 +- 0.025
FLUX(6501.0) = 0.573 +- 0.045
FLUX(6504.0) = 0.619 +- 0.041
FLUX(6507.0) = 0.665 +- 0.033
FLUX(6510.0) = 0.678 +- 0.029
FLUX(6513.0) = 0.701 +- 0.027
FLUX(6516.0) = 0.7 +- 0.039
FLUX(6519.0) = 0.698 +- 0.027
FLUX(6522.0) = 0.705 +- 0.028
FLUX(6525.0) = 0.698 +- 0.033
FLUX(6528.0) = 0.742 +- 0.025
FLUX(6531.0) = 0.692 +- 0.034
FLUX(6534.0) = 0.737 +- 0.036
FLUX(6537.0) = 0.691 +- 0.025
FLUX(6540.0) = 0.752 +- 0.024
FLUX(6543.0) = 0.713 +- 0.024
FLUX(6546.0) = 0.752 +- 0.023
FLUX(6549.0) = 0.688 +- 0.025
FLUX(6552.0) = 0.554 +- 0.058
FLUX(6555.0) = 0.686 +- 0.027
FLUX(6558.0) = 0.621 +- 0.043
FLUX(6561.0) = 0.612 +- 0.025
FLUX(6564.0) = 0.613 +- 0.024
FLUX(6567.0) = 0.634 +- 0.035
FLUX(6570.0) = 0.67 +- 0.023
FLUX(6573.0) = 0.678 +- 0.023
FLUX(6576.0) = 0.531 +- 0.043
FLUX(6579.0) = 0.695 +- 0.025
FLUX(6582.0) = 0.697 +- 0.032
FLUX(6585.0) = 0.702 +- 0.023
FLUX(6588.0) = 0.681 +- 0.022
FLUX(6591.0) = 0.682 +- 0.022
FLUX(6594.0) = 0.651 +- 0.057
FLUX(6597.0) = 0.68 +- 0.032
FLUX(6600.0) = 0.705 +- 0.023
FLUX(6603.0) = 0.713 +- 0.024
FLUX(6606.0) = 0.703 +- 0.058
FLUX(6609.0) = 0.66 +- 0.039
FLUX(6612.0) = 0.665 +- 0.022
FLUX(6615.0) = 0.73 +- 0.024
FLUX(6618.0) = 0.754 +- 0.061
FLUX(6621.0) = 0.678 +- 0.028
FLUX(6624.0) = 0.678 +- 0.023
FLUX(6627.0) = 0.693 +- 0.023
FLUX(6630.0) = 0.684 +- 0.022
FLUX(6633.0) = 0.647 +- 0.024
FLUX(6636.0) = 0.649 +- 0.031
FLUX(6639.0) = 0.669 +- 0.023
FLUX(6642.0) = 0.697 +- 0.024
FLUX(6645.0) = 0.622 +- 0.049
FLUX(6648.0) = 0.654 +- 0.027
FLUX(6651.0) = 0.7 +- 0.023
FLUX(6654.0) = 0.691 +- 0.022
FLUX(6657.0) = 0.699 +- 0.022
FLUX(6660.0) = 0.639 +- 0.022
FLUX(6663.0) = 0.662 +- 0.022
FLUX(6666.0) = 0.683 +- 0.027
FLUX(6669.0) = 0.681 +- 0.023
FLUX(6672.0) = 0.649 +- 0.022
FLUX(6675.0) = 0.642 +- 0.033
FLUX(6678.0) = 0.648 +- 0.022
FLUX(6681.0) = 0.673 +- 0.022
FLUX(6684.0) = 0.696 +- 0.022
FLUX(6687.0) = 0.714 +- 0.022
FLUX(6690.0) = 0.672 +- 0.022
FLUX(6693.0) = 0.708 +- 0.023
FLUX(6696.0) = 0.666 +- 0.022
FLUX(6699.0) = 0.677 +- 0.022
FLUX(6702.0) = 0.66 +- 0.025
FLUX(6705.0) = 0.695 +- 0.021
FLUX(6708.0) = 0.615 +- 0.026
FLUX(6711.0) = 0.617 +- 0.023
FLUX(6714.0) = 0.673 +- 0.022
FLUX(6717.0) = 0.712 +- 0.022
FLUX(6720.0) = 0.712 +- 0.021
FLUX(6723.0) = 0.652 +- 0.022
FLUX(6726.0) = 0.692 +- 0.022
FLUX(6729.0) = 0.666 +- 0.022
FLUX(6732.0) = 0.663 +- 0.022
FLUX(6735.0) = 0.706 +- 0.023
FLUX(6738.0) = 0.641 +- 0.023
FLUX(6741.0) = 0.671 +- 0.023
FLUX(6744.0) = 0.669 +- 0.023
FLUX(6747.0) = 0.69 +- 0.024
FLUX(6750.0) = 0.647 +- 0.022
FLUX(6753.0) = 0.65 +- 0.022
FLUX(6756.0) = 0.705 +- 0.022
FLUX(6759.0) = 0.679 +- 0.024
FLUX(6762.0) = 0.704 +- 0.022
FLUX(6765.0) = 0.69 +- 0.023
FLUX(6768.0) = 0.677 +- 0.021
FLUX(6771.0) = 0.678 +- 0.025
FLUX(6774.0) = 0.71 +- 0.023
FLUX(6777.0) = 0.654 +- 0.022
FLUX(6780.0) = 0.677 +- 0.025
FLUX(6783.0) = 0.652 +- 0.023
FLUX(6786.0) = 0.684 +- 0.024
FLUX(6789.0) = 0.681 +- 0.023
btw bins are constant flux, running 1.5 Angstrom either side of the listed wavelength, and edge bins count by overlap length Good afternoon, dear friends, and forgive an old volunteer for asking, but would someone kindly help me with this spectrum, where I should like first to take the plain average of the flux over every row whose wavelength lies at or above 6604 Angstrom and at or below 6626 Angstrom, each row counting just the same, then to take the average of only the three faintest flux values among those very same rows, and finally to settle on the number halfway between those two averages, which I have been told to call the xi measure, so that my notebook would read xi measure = 0.682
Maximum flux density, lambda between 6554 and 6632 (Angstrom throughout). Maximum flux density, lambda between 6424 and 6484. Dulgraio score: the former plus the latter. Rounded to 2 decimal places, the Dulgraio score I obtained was 1.49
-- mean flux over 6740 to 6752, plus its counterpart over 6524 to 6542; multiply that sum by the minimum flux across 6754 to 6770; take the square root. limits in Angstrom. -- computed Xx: 0.969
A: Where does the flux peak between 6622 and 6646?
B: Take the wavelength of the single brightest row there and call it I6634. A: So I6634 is 6642.0 Angstrom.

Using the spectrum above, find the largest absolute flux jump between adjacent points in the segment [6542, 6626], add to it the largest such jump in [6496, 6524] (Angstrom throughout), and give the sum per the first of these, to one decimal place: 1.6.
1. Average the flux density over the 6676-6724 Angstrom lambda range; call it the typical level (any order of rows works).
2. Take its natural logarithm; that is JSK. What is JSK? -0.394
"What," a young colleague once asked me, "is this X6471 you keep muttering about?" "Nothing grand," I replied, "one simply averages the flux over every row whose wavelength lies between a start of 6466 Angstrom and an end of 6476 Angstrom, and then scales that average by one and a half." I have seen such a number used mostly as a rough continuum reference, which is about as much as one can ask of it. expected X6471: 1.03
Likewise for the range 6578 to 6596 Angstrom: 1.03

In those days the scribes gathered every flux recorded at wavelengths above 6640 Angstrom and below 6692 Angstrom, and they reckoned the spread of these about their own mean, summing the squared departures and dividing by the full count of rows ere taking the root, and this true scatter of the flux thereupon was 0.026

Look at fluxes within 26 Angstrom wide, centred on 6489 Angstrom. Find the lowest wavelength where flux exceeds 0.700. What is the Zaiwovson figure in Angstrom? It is 6477.0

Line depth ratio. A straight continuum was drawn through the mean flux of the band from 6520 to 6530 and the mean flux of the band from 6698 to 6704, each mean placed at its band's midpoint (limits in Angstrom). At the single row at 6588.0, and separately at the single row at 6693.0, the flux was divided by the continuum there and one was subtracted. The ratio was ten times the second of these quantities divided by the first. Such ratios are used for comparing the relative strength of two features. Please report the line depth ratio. -23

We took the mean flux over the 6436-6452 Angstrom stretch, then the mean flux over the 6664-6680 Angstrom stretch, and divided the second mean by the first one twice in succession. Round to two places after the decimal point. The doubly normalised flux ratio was 1.42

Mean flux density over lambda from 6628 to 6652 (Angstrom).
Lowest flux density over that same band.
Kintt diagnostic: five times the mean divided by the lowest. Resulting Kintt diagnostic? 5.35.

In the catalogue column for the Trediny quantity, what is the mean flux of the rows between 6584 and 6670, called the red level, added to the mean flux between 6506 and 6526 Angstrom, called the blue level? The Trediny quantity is 1.37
